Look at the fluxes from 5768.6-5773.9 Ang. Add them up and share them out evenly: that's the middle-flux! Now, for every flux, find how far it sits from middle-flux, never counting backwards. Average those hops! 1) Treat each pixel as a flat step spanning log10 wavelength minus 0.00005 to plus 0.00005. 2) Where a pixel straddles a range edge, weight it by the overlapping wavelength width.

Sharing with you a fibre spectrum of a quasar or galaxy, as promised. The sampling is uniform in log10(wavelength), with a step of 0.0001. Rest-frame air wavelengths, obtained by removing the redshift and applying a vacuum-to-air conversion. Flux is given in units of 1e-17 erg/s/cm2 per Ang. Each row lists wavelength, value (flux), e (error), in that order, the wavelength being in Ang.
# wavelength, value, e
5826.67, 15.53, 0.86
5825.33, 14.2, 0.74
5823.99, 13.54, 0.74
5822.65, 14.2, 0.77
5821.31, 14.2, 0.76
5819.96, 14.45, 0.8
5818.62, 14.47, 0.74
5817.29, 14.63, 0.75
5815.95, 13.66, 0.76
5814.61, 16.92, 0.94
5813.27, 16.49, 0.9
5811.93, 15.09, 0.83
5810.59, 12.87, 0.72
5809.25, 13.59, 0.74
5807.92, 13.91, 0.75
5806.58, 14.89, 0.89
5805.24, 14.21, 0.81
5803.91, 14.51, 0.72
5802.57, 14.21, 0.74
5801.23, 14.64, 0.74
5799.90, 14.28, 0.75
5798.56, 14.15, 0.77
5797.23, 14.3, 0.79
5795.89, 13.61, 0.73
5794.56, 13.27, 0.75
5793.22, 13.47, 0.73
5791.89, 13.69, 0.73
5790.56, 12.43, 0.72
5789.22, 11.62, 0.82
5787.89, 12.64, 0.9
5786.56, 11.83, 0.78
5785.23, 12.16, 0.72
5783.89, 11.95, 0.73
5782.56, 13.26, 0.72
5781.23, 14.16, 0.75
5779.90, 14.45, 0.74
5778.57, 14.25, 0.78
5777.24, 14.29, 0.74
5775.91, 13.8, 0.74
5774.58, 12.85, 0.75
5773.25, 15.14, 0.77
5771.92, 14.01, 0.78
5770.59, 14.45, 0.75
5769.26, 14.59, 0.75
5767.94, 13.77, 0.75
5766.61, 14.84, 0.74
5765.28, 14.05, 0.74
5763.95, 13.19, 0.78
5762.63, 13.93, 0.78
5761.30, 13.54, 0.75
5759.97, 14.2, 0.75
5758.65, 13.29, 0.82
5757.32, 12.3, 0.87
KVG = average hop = 0.32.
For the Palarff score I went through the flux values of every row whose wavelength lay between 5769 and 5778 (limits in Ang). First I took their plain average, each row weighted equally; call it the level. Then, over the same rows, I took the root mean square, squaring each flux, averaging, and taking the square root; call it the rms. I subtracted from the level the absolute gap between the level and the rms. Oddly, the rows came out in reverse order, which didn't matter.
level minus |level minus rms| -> 14.1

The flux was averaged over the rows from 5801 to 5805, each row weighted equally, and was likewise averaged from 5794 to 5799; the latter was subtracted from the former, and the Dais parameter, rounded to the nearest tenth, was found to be 0.6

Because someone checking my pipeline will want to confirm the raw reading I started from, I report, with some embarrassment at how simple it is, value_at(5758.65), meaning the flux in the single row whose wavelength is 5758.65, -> 13.29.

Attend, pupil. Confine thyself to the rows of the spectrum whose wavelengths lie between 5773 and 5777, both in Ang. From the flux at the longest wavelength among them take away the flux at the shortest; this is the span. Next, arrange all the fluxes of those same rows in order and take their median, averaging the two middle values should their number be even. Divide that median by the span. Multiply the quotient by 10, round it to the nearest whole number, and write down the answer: -103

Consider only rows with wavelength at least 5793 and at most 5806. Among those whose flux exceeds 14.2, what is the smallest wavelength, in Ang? 5797.23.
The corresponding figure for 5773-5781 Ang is 5773.25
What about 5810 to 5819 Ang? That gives 5811.93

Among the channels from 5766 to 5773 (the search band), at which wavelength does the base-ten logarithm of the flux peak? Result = 5766.61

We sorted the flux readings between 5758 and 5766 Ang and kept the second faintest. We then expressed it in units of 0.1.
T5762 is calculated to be 133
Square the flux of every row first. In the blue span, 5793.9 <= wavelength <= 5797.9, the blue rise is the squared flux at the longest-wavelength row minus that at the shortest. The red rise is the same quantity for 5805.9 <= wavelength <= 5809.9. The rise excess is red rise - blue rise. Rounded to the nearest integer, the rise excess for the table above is -65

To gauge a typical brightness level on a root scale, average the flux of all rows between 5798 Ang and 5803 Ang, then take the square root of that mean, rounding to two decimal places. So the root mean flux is 3.78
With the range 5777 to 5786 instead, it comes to 3.67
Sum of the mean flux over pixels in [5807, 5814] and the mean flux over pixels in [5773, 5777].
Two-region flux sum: 28.3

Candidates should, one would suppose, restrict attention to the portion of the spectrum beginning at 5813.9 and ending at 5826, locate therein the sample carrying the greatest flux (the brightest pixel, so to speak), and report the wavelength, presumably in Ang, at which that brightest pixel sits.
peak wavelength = 5814.61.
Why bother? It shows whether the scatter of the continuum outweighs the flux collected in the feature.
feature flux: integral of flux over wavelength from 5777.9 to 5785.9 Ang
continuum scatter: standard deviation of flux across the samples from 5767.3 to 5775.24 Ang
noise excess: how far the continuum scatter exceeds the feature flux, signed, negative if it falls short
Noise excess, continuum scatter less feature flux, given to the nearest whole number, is -106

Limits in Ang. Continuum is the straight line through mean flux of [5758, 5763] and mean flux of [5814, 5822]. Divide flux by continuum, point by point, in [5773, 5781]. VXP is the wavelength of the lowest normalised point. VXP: 5774.58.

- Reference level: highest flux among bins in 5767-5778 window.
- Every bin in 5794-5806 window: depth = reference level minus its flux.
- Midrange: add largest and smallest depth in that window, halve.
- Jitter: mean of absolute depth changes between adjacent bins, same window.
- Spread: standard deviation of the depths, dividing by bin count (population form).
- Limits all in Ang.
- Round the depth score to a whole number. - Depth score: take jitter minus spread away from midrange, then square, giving 2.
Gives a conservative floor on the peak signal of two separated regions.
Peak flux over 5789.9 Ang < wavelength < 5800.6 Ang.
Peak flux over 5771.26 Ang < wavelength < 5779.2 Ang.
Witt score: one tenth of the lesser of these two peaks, 1.43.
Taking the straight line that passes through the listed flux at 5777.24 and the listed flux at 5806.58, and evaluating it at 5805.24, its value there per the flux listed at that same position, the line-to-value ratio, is 1.05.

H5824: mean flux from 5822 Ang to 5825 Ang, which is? 13.9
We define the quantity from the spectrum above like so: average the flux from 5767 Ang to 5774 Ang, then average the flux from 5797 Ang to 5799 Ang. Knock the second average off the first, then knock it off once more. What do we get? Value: -14.1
